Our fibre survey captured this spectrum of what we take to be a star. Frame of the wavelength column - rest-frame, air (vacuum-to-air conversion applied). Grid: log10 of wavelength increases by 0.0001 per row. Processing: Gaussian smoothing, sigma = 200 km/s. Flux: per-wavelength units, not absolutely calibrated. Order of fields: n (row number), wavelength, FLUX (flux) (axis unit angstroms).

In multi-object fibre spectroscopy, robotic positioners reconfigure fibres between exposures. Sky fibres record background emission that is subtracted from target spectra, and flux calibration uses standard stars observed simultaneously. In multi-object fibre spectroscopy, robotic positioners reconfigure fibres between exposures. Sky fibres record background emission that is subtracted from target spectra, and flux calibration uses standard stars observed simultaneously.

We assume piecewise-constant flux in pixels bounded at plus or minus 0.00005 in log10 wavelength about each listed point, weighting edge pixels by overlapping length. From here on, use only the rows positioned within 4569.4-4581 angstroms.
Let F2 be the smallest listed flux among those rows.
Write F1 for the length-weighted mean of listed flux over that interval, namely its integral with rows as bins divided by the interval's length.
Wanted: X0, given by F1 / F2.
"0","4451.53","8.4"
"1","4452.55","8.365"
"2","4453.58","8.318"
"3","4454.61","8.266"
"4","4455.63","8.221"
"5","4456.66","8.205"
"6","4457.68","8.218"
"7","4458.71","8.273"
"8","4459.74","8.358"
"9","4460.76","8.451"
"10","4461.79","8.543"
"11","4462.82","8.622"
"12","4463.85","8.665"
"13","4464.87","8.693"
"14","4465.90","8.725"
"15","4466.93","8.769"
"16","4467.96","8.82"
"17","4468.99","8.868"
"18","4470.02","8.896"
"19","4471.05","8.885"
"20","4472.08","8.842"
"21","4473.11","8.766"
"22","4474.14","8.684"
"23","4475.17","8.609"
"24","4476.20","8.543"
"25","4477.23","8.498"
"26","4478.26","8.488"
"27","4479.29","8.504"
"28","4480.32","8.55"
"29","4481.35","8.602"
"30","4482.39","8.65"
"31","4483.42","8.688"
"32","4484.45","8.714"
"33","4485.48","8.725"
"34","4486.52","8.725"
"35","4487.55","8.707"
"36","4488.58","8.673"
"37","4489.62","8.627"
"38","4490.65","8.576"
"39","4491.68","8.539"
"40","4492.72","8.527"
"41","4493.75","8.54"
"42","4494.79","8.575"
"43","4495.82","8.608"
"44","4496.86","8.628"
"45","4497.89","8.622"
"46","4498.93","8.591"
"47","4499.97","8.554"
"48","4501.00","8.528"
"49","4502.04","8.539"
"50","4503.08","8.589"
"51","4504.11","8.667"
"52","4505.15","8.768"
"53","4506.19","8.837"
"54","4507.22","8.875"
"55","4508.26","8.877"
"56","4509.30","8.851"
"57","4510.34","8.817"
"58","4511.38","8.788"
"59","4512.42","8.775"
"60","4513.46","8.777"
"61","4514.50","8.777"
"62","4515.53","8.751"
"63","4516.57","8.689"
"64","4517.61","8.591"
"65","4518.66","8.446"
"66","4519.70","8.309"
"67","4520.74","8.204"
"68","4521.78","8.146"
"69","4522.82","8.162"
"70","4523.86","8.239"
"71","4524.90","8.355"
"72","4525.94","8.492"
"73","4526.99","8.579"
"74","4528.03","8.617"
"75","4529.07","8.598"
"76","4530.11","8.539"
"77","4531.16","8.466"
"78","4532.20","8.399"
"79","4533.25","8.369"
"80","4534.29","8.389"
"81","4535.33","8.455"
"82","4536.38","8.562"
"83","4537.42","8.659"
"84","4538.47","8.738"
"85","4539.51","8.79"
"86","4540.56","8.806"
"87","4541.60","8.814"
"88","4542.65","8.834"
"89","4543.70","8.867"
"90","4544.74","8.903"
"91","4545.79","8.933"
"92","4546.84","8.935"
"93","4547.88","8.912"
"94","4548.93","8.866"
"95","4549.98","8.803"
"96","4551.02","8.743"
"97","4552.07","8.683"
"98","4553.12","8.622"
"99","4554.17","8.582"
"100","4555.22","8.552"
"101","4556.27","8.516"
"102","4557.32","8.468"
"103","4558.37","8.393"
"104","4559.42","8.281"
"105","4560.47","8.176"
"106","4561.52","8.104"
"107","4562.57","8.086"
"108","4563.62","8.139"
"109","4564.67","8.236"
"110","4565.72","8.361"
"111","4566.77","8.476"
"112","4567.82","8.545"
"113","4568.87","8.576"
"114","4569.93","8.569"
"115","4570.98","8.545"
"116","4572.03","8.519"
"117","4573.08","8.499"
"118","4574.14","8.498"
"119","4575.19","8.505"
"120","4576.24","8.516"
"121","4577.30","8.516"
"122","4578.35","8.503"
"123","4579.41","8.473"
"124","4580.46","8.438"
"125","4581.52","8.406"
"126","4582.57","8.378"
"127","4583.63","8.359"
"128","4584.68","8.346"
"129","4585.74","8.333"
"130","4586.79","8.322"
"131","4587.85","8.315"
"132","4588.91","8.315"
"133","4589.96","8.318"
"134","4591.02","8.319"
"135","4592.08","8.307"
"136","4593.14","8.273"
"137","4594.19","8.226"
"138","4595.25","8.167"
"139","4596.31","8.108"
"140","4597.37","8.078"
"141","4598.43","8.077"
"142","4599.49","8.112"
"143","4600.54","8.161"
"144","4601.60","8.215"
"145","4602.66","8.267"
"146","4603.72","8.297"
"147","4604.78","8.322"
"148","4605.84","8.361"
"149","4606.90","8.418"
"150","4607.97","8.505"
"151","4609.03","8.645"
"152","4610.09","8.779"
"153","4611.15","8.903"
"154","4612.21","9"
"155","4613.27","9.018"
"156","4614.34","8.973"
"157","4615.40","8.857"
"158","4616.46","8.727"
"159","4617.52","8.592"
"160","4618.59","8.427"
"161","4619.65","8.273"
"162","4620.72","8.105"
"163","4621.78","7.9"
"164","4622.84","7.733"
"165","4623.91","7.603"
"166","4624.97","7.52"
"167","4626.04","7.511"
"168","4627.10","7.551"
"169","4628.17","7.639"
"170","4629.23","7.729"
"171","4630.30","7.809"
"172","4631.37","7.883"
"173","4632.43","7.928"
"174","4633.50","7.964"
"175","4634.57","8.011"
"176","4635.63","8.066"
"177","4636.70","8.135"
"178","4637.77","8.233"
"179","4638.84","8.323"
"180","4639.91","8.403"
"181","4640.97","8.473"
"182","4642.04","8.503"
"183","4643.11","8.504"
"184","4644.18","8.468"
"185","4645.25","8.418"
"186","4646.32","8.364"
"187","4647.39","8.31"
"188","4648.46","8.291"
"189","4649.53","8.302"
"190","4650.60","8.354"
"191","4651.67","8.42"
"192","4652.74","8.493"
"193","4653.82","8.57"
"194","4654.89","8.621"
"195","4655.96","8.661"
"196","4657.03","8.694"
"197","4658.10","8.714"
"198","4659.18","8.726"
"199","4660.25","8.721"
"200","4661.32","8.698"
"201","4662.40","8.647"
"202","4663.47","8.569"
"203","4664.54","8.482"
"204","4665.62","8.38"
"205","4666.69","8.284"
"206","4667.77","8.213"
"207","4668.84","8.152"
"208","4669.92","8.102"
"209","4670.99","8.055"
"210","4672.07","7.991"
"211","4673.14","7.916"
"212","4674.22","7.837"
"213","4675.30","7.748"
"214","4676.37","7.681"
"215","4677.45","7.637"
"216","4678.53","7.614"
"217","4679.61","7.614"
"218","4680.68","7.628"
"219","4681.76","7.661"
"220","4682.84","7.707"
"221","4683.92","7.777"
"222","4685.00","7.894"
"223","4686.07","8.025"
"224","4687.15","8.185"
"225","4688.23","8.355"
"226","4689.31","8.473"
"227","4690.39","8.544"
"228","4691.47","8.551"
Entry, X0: 1.01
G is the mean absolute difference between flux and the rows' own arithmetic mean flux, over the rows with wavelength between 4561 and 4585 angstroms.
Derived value 0.12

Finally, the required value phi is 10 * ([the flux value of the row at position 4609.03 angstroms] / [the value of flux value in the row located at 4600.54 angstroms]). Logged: 10.6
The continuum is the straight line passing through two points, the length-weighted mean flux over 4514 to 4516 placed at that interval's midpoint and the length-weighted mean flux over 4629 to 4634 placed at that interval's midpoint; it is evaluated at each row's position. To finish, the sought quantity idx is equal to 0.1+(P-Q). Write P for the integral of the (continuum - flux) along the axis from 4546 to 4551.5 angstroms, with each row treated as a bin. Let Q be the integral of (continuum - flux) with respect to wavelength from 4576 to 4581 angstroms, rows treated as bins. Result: -0.7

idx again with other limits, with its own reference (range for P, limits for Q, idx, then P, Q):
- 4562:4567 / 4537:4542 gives 1.7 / 1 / -0.8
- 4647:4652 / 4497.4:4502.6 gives -4.9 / -3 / 1.9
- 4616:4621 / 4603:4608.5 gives -0.6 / -2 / -1.7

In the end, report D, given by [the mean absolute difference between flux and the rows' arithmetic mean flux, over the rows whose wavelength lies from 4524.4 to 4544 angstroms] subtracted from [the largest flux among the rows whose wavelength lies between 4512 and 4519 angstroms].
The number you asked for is 8.63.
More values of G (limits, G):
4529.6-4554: 0.16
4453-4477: 0.21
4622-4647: 0.31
